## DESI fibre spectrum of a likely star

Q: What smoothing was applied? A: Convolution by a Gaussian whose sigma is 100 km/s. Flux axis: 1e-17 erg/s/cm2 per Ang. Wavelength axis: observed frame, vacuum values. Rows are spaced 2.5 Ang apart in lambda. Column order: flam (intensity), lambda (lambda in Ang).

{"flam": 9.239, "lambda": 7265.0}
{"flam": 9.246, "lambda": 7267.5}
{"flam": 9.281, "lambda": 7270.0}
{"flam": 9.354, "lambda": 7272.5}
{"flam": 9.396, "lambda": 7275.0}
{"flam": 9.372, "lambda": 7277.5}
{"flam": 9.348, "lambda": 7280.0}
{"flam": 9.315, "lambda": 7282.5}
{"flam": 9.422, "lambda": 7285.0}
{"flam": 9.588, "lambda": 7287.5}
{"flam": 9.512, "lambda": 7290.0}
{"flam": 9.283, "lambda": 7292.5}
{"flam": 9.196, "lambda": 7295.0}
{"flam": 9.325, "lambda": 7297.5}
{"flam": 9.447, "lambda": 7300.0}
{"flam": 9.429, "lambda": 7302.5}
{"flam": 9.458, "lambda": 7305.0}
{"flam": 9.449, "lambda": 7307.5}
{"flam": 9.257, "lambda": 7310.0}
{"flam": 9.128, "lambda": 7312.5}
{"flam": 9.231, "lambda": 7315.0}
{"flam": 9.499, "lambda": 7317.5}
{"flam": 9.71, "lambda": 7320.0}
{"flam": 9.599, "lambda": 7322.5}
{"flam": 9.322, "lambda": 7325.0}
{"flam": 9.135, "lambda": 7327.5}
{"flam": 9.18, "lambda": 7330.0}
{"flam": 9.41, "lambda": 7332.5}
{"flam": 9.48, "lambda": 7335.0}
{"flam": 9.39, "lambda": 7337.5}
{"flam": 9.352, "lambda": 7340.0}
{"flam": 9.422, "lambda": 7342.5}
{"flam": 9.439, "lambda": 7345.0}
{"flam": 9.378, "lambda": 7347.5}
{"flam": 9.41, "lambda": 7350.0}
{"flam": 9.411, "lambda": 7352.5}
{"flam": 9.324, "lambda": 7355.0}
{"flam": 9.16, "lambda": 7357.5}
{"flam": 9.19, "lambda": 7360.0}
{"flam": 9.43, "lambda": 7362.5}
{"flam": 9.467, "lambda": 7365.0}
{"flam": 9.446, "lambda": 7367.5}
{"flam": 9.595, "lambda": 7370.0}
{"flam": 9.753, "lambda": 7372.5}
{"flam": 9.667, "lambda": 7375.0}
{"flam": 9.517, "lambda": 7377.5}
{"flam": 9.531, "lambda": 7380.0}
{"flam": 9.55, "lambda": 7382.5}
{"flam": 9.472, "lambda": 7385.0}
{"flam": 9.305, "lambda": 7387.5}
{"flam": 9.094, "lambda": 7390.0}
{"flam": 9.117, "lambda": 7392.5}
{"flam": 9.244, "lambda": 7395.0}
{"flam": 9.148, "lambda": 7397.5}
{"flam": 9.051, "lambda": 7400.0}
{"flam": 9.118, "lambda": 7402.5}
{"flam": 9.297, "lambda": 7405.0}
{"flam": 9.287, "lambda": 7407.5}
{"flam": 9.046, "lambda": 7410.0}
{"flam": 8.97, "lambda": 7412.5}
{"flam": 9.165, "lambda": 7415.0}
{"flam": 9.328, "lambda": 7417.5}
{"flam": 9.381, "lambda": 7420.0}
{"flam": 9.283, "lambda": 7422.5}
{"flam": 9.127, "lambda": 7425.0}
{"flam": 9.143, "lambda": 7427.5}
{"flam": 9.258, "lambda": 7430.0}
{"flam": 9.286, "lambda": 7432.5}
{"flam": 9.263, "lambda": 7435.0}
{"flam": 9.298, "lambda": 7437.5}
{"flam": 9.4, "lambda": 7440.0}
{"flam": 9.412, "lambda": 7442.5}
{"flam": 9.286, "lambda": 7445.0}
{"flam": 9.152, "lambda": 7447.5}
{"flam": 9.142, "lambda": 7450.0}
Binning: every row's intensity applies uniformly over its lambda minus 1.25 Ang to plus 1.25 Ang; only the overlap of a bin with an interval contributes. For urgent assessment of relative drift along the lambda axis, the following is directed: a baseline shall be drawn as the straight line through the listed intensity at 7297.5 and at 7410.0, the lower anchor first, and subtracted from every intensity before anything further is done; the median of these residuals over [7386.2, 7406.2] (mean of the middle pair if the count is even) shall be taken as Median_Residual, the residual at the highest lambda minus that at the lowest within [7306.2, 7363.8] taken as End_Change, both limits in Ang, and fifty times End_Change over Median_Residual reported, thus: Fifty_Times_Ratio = 94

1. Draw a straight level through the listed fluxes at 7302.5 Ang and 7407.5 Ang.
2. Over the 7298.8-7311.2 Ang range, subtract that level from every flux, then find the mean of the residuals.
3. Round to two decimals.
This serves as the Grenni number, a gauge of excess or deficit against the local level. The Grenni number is -0.02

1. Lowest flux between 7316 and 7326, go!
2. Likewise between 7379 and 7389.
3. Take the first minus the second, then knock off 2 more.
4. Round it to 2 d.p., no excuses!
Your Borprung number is -1.98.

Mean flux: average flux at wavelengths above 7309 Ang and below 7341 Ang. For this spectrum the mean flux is 9.36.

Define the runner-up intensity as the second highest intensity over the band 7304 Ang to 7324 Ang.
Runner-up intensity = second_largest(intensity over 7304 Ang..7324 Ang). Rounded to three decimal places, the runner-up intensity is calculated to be 9.599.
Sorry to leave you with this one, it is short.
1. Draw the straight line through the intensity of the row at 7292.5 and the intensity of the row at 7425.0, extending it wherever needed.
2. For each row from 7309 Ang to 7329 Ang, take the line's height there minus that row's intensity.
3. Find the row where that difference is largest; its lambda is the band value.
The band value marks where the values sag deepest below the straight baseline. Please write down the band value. 7312.5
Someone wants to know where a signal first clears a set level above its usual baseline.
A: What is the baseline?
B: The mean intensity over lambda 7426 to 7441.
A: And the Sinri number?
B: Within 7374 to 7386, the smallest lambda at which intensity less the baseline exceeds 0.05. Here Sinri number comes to 7375.0 Ang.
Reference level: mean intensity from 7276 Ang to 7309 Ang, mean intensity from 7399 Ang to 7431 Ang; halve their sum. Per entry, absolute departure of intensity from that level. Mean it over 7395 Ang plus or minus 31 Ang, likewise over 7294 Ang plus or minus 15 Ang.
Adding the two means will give 0.298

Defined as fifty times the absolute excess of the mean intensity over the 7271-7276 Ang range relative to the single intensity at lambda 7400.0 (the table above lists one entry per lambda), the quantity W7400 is 16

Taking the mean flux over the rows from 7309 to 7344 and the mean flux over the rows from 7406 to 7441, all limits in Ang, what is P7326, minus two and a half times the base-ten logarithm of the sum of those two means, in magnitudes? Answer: -3.17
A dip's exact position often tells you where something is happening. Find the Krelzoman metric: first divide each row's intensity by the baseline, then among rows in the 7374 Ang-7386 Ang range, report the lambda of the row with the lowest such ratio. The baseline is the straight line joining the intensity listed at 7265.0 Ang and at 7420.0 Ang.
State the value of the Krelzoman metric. 7385.0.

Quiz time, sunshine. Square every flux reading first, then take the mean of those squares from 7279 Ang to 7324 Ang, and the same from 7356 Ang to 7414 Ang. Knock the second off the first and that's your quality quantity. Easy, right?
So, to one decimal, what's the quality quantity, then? 1.4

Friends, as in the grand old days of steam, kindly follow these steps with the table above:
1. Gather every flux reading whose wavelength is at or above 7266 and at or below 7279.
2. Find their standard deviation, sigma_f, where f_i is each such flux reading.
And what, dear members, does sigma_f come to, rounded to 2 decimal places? 0.06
